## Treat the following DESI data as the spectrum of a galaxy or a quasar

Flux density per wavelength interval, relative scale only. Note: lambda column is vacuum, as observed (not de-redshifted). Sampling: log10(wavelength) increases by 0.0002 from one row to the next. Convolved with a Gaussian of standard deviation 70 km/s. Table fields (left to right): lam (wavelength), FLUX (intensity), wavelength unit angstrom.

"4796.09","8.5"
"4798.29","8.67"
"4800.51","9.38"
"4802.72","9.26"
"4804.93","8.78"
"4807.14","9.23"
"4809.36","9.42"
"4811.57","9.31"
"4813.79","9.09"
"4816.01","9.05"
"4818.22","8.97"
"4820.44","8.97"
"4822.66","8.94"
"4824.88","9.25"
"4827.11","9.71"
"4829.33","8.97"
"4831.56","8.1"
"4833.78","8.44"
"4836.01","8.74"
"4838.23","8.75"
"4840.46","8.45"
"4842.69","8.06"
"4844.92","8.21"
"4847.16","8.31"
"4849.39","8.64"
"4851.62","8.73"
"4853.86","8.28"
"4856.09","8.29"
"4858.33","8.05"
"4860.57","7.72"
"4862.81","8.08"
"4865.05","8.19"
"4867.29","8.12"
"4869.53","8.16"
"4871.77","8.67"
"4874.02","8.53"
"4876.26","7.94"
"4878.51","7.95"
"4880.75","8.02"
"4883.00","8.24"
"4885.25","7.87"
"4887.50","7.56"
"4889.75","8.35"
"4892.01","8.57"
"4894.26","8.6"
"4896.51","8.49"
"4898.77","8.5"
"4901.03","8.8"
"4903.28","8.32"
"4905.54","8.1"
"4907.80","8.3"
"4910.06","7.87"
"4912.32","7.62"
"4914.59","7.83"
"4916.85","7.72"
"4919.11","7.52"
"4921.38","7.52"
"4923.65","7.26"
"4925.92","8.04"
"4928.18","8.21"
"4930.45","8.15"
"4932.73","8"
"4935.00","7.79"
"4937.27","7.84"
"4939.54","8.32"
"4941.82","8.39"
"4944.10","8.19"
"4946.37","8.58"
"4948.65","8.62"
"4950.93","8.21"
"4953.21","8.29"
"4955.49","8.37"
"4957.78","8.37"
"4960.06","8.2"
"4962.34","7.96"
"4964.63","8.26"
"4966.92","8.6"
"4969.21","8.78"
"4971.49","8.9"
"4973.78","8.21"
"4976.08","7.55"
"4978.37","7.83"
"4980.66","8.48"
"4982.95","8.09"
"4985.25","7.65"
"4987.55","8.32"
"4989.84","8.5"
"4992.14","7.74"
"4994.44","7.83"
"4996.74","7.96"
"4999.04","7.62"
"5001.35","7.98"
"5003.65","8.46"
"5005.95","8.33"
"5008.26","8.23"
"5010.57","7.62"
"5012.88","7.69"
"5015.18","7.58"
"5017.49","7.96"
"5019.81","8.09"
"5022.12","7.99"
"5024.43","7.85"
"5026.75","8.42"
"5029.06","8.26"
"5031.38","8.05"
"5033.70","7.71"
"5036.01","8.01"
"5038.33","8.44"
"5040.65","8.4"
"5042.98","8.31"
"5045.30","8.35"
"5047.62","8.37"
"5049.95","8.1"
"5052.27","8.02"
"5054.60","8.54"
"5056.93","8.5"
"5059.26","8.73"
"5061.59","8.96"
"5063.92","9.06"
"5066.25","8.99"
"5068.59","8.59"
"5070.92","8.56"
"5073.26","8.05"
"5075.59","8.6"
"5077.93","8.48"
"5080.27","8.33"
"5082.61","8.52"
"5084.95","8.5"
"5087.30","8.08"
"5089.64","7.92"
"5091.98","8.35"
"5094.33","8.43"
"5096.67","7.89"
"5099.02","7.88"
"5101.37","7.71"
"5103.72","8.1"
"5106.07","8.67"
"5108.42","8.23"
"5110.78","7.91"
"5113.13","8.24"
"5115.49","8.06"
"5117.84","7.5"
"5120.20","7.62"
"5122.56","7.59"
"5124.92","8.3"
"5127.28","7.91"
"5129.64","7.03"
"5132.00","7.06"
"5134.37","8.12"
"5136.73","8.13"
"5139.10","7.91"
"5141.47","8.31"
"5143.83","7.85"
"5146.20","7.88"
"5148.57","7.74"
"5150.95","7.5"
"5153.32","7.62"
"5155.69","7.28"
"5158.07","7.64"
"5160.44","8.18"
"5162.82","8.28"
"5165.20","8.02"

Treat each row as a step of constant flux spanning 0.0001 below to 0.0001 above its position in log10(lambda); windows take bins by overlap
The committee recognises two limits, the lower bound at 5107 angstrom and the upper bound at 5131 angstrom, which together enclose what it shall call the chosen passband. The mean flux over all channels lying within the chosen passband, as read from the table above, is 7.84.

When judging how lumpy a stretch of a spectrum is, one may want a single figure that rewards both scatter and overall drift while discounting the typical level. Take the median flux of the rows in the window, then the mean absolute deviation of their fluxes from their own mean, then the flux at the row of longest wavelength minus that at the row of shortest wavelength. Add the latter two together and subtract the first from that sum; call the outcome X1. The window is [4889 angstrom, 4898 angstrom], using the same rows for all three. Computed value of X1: -8.3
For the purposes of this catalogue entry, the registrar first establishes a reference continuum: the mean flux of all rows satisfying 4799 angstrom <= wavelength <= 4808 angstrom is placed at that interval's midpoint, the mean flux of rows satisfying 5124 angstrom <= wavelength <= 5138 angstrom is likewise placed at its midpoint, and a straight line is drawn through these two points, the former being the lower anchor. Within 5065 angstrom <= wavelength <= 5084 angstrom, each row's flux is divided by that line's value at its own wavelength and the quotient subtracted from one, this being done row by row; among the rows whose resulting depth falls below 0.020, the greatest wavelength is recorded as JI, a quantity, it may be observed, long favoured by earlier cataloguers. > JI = 5082.61 angstrom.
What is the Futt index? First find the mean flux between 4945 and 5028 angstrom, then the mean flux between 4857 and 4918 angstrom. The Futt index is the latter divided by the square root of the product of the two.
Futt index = 1.00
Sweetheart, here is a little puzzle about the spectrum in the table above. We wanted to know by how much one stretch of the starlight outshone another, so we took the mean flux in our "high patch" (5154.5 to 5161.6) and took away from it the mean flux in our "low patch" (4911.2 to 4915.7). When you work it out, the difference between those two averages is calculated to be 0.0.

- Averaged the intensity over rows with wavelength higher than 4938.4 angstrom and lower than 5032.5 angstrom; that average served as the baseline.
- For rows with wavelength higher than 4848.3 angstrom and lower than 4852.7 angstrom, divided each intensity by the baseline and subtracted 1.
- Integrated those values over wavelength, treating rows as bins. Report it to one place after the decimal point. 0.3 angstrom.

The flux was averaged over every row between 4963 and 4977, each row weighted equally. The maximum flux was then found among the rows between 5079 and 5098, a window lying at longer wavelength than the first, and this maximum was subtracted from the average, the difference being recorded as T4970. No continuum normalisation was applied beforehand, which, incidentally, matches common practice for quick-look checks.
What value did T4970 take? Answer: -0.1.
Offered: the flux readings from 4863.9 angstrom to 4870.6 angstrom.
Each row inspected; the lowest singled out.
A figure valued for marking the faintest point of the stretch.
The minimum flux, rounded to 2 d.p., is 8.12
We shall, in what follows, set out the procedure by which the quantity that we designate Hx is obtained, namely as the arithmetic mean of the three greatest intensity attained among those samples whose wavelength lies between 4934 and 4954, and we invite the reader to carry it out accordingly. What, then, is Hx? 8.53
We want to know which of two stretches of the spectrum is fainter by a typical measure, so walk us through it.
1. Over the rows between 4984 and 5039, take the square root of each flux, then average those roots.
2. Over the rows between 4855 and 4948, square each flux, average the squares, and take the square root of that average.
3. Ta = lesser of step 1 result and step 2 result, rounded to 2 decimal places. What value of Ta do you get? 2.83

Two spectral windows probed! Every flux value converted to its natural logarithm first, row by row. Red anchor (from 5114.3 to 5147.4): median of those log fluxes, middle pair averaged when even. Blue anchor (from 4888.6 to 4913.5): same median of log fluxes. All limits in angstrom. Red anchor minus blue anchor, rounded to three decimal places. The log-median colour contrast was -0.056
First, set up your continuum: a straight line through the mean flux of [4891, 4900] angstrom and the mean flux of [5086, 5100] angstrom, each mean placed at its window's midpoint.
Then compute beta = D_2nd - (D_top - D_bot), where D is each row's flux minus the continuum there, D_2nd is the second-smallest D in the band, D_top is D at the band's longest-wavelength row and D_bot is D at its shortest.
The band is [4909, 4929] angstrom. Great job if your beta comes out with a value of -1.3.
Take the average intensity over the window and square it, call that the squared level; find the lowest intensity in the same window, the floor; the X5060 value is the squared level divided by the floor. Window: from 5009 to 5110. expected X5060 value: 9.0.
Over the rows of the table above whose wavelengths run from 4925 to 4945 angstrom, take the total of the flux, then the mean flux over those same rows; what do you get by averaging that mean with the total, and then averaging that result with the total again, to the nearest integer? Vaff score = 57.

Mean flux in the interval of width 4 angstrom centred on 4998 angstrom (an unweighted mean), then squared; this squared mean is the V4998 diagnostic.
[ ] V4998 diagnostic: 61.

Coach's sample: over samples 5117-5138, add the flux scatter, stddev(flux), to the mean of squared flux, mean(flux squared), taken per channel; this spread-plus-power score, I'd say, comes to 60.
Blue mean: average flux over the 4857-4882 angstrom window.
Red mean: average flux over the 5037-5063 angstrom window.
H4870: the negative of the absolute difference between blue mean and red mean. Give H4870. -0.3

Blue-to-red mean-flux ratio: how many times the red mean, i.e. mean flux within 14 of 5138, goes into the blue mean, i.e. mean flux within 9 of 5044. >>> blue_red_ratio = 1.06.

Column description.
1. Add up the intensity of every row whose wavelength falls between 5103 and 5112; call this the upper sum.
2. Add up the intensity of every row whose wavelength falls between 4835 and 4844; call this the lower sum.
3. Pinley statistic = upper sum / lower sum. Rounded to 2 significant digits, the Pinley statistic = 0.97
